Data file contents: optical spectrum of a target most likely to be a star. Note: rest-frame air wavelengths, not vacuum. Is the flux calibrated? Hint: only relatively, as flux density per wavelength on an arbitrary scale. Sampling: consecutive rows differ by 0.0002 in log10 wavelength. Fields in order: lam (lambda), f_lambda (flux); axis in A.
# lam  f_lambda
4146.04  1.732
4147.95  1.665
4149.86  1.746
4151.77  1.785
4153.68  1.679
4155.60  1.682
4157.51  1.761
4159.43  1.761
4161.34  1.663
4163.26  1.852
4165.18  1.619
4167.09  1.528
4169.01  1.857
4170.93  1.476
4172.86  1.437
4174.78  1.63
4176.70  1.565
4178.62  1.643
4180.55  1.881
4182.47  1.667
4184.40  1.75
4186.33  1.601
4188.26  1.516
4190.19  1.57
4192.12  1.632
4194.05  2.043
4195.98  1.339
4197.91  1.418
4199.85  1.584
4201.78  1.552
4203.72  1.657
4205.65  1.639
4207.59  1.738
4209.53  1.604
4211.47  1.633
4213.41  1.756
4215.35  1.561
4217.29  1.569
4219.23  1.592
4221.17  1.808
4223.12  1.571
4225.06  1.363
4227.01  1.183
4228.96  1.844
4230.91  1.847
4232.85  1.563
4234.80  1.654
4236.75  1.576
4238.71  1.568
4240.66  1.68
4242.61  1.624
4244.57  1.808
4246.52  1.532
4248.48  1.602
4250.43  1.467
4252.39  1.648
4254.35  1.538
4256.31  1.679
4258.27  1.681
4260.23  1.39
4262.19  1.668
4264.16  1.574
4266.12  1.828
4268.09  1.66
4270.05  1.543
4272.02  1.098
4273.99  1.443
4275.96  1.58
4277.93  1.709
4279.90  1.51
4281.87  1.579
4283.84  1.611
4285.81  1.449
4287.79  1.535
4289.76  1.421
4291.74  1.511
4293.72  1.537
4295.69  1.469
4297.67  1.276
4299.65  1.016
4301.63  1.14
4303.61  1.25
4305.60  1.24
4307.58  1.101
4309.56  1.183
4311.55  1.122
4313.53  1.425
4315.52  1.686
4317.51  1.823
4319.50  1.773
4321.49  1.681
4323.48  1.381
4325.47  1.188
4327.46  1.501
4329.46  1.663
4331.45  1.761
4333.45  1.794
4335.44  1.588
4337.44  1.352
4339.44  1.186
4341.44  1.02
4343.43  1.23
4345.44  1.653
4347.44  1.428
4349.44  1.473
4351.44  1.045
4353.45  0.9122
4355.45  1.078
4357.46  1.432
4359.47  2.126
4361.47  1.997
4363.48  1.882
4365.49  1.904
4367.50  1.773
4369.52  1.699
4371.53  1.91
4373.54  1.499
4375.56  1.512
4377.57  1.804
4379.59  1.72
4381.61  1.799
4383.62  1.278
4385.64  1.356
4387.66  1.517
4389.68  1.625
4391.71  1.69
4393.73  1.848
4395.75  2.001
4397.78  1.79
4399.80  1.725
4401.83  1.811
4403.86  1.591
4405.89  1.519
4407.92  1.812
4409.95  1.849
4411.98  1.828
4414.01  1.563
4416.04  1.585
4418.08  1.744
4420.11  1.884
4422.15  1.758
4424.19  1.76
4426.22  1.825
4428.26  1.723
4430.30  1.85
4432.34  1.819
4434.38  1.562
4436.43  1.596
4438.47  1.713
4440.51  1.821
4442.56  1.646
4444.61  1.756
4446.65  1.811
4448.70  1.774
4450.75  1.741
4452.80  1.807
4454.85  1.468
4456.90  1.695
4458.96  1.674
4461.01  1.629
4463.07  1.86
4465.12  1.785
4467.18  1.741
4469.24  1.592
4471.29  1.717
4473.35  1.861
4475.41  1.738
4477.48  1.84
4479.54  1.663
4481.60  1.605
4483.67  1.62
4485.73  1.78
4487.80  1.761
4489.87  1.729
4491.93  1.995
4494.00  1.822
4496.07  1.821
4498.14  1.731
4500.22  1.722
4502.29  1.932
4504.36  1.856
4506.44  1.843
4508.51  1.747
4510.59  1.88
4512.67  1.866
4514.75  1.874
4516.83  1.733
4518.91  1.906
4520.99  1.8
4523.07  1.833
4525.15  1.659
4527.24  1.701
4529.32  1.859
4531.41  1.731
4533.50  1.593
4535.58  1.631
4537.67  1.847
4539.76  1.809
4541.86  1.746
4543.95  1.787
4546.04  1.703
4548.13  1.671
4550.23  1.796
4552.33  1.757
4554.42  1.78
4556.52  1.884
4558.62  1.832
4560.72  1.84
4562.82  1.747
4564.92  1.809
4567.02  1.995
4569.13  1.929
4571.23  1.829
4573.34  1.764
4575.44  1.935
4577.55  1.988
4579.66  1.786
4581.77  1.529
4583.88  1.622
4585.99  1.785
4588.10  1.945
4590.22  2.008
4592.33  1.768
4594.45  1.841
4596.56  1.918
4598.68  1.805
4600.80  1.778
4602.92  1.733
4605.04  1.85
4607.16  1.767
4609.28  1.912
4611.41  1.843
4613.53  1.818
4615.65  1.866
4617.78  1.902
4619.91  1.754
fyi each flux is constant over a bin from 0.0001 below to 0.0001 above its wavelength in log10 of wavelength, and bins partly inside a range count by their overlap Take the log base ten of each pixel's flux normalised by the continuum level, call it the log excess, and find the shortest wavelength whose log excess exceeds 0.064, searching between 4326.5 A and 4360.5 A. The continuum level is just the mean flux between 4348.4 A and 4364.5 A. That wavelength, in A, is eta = 4331.45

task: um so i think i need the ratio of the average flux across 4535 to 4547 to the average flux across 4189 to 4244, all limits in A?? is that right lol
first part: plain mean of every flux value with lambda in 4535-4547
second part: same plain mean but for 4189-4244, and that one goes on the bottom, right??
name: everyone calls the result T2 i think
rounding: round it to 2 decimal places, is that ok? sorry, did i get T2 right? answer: 1.09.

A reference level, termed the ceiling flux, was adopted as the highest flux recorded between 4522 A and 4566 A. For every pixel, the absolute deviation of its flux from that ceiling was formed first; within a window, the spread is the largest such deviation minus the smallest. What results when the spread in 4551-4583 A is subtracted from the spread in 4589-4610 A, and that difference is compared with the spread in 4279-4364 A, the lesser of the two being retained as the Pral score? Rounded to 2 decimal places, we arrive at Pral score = -0.23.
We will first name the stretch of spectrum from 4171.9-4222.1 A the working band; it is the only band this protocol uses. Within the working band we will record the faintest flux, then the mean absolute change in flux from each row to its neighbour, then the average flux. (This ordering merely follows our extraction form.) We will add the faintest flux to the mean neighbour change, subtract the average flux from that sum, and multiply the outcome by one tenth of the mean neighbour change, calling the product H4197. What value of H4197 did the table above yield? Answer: -0.0021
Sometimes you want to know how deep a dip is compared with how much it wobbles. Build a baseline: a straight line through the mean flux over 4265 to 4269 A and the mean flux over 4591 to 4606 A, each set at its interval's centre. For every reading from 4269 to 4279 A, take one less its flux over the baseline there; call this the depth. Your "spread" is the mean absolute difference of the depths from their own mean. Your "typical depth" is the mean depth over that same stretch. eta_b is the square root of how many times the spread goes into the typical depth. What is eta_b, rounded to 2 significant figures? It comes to 1.3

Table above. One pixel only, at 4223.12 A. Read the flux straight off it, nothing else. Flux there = 1.571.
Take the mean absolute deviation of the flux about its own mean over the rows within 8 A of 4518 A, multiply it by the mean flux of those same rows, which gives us 0.120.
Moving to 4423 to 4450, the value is 0.127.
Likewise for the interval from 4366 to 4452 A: 0.199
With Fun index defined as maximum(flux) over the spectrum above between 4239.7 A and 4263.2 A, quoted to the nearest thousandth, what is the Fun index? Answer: 1.808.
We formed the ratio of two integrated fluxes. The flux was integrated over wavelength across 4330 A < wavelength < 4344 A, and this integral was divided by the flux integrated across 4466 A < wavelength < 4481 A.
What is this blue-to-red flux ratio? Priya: 0.8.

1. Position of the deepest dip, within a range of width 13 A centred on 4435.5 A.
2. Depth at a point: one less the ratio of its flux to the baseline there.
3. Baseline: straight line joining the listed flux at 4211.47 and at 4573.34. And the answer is 4434.38 A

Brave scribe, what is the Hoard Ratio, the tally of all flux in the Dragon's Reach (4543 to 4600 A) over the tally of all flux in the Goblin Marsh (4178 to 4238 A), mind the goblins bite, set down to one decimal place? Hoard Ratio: 1.0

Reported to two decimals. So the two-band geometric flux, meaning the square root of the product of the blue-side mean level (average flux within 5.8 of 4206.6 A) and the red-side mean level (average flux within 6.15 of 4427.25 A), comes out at 1.71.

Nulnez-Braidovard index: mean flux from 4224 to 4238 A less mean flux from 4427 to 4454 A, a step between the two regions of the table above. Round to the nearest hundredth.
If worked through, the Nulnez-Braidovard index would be -0.16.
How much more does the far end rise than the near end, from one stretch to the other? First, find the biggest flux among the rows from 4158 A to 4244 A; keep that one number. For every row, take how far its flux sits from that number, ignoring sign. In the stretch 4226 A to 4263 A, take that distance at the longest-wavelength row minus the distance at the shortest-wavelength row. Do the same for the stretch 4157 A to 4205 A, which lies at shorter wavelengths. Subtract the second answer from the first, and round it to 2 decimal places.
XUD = -0.59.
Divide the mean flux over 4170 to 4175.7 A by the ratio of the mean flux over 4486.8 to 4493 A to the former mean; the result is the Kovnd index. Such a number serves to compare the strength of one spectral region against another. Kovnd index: 1.25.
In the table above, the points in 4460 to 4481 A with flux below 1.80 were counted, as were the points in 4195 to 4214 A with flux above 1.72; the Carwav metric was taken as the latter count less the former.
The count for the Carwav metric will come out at -5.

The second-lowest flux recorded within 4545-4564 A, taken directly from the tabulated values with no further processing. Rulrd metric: 1.703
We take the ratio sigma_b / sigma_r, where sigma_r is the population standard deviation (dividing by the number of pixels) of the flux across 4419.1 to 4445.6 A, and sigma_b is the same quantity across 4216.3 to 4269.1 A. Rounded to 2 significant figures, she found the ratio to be 1.6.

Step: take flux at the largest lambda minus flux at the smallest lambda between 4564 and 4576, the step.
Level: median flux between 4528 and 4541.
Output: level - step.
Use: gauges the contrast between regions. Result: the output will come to 1.6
